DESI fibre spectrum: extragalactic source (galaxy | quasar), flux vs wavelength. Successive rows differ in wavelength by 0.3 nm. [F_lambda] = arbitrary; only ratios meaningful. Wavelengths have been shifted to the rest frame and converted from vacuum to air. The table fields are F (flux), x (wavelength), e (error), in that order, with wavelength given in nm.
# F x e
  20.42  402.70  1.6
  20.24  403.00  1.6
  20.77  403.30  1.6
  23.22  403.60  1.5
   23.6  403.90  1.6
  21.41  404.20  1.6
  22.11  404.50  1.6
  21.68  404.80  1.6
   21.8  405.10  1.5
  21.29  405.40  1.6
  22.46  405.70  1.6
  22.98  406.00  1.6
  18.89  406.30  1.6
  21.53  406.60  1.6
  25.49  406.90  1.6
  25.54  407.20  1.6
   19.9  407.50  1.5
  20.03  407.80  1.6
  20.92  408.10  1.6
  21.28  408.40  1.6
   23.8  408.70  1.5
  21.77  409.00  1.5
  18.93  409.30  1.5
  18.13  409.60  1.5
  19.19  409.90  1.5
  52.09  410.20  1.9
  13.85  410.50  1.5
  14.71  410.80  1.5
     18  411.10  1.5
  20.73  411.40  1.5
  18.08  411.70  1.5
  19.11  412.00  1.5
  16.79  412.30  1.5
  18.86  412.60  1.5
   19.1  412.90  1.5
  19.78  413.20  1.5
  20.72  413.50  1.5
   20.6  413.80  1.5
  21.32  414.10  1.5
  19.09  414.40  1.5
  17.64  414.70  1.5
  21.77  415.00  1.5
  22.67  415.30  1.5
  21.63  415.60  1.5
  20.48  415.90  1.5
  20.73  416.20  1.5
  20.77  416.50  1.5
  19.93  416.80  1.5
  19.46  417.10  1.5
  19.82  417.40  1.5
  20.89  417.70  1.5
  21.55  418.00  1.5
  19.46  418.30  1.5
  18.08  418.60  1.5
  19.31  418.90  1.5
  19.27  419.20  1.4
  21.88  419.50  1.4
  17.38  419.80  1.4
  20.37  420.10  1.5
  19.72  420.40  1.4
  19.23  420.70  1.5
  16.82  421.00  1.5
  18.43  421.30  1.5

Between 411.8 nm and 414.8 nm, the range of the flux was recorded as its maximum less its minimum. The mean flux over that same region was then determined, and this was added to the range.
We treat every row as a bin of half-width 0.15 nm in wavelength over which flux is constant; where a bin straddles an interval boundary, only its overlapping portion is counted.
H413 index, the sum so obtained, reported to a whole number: 24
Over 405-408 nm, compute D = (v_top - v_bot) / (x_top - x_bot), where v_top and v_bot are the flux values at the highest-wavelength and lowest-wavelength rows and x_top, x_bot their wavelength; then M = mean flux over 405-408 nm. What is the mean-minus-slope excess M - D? 22.6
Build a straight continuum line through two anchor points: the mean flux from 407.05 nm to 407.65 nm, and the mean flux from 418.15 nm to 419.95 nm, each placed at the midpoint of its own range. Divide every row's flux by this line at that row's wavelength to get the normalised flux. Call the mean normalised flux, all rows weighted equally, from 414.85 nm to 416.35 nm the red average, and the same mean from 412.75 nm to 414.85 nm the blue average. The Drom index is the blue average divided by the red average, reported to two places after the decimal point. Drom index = 0.90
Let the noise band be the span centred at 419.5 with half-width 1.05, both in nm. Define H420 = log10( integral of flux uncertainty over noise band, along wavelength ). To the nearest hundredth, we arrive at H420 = 0.48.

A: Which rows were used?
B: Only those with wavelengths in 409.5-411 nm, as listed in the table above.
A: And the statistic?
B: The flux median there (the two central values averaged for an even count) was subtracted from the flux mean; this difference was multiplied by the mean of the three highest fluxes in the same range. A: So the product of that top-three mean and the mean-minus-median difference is 163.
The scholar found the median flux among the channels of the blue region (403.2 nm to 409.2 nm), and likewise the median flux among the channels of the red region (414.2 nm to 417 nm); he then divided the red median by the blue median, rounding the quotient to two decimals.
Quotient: 0.95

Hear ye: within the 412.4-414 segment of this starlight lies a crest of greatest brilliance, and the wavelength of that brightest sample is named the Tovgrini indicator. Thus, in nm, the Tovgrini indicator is 413.50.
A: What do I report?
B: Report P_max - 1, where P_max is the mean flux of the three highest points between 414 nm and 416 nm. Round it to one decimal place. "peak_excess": 21.0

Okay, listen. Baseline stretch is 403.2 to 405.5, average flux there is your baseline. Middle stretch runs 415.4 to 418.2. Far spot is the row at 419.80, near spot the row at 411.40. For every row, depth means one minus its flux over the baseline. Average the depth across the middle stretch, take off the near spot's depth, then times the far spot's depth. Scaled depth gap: 0.001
